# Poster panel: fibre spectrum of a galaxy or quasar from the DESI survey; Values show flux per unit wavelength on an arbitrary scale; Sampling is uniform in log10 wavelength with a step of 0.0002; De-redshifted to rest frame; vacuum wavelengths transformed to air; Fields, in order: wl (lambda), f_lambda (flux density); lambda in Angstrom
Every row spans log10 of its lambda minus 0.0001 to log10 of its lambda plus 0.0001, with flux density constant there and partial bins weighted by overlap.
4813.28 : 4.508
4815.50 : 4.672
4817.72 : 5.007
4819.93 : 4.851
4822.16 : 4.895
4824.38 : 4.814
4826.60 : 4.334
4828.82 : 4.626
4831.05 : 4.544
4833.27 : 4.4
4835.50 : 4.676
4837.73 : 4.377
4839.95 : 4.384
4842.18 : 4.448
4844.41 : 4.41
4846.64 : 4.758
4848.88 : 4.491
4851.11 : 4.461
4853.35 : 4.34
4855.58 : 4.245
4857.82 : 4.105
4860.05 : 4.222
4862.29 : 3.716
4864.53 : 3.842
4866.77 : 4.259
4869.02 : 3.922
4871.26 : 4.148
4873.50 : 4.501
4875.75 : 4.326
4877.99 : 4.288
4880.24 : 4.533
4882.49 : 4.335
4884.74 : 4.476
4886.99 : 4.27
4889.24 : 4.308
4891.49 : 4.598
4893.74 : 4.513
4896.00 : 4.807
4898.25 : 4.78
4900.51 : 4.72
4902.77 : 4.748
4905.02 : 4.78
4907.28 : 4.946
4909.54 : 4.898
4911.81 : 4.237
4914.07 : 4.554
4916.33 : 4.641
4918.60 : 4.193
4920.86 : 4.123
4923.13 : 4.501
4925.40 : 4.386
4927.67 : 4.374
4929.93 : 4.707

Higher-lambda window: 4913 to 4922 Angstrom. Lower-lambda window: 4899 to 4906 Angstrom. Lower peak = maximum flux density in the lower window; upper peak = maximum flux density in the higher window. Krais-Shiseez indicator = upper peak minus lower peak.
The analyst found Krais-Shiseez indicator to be -0.14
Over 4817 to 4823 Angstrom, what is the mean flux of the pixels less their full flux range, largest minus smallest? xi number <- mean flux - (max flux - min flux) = 4.76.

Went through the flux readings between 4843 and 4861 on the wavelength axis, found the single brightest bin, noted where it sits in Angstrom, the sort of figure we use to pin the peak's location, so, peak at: 4846.64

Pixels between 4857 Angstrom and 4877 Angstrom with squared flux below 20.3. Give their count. 9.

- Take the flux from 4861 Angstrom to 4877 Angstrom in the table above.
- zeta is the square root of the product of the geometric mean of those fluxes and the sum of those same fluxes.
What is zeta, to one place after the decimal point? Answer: 10.8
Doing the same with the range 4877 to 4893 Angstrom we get 11.6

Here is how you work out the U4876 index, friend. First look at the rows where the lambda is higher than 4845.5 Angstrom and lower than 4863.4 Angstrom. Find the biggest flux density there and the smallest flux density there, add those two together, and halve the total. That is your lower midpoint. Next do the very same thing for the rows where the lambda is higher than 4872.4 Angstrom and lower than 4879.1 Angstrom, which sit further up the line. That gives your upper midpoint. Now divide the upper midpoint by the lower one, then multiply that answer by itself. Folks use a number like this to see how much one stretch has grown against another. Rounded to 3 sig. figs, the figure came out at 1.08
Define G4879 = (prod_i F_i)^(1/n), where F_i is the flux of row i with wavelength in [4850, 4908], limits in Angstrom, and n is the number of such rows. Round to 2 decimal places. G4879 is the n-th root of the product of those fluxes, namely 4.38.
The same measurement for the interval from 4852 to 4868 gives 4.10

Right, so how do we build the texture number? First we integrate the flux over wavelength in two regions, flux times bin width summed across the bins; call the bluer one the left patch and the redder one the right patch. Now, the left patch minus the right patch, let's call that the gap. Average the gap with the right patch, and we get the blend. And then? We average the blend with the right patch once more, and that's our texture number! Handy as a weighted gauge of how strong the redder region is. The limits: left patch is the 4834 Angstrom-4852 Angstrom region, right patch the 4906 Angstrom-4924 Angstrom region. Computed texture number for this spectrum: 60.9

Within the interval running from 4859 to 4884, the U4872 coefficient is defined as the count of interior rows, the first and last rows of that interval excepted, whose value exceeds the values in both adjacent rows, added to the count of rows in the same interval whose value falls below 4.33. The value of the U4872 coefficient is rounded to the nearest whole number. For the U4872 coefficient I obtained 11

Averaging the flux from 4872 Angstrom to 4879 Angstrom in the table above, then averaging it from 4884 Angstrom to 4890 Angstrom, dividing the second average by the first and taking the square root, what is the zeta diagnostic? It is 0.998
